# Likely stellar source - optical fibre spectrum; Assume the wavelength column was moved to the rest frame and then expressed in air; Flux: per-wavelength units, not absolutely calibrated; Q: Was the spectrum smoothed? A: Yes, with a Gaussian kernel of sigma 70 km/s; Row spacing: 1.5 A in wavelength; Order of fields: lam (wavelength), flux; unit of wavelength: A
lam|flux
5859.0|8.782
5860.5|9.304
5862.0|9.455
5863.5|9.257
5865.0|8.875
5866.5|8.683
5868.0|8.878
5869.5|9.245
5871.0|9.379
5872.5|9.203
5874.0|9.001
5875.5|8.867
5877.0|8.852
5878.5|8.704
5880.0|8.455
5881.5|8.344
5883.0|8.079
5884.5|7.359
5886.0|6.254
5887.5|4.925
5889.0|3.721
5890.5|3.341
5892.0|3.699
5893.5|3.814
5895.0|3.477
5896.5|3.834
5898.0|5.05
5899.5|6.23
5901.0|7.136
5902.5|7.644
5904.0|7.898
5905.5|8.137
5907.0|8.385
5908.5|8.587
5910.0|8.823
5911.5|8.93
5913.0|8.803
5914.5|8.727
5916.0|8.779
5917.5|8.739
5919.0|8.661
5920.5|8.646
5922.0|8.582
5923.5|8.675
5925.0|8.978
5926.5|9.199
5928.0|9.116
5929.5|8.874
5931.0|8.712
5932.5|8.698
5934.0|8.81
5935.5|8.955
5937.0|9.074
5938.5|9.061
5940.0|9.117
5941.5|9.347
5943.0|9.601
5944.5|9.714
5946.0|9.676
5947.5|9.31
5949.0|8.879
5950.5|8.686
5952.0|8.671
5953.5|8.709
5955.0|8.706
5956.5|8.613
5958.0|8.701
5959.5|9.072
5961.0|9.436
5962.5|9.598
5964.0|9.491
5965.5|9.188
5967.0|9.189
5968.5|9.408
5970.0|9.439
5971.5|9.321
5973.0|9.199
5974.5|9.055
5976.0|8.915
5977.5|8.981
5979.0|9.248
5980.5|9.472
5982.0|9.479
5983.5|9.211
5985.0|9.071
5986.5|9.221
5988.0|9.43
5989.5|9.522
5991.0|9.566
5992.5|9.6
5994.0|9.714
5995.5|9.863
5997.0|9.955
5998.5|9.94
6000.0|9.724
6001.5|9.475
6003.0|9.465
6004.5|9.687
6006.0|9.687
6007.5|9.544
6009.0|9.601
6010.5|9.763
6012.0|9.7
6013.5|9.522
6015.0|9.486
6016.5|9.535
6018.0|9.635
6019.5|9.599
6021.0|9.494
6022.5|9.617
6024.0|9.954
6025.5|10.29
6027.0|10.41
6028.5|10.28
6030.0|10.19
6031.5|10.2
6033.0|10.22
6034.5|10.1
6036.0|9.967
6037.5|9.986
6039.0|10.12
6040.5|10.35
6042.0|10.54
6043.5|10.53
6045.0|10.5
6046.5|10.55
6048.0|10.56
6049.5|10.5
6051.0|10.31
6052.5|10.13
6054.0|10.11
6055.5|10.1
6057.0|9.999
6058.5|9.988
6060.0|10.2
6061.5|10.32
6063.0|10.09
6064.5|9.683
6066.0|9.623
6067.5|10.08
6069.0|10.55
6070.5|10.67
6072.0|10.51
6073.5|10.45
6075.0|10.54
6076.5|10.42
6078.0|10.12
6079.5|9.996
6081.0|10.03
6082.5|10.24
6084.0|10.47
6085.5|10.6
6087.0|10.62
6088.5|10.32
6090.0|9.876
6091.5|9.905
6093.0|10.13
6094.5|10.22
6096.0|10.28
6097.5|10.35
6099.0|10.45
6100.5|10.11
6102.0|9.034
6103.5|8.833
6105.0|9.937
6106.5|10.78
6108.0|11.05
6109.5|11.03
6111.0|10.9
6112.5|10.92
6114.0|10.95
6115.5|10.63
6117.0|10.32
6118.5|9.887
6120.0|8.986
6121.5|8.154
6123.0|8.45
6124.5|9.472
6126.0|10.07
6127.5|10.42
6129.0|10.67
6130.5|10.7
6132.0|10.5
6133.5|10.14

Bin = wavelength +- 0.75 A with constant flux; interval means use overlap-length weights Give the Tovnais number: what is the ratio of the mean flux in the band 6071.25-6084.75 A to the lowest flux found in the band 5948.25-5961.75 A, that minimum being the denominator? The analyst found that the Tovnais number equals 1.20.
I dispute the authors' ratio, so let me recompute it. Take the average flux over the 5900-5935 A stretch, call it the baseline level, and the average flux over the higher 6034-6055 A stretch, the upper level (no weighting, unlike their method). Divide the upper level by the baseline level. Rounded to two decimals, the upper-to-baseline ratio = 1.20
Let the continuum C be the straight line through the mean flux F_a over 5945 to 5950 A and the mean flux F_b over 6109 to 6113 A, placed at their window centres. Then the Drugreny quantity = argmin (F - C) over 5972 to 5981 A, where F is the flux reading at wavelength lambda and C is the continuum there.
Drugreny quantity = 5976.0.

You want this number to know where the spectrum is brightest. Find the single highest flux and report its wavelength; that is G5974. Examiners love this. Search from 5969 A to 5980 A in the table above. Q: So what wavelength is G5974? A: 5970.0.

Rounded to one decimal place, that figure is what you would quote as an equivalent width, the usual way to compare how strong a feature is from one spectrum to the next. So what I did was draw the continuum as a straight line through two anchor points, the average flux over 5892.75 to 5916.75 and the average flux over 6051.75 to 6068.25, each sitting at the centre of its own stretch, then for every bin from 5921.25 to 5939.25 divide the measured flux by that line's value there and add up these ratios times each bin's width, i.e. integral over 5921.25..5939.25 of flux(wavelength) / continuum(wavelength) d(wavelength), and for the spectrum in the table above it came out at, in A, 21.0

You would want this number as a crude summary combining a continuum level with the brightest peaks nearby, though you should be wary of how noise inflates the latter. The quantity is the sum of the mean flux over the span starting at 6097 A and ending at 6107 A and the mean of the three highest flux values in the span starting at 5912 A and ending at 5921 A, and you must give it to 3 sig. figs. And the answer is 18.7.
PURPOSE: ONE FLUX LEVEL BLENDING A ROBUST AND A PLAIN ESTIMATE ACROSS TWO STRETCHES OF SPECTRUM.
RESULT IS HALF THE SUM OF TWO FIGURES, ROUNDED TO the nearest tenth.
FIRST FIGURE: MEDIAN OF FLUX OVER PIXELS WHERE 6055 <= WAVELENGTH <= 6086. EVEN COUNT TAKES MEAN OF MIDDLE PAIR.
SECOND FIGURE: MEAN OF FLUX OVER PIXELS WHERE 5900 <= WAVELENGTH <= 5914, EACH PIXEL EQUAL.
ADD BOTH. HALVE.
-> 9.2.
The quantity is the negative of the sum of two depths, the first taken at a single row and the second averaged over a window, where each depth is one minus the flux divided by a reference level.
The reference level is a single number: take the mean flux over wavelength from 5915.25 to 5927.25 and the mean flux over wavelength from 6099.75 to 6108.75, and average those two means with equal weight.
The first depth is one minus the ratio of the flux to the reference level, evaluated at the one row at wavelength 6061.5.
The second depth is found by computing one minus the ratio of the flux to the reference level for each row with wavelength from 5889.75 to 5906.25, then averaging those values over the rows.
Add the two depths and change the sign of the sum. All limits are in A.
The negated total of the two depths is -0.31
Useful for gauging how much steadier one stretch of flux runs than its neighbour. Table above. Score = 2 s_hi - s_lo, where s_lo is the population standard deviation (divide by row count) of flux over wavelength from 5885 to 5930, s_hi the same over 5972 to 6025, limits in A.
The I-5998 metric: -1.6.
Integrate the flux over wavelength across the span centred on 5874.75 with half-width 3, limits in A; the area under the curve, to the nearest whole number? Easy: 54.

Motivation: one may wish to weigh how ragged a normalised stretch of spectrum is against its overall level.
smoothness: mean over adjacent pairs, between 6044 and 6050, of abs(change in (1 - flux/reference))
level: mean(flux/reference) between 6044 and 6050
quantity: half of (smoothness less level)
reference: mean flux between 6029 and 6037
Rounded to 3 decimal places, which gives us -0.517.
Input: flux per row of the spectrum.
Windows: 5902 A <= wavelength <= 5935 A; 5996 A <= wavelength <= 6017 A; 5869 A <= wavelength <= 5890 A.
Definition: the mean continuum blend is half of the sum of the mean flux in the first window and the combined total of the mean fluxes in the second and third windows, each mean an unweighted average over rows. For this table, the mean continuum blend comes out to 13.1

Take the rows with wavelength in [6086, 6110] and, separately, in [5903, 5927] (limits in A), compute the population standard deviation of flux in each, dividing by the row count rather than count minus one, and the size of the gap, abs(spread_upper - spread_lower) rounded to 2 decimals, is 0.28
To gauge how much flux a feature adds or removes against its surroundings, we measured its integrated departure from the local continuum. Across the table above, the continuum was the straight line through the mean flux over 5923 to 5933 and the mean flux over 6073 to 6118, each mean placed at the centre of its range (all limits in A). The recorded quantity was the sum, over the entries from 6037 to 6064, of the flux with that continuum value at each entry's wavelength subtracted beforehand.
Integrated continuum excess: 6.1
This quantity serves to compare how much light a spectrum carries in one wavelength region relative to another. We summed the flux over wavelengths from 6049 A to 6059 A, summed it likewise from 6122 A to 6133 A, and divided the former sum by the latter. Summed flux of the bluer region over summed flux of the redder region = 1.01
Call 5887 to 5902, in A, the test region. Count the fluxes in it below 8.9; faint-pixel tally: 10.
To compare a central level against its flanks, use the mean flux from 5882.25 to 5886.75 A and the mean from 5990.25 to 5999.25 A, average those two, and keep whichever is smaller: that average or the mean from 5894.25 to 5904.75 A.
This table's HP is 5.90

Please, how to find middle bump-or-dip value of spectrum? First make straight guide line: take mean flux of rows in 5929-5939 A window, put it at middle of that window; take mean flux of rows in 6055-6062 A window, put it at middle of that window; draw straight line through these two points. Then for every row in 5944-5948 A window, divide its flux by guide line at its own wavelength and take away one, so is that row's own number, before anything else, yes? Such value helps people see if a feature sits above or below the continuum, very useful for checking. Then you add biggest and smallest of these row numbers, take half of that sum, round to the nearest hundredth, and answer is 0.06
